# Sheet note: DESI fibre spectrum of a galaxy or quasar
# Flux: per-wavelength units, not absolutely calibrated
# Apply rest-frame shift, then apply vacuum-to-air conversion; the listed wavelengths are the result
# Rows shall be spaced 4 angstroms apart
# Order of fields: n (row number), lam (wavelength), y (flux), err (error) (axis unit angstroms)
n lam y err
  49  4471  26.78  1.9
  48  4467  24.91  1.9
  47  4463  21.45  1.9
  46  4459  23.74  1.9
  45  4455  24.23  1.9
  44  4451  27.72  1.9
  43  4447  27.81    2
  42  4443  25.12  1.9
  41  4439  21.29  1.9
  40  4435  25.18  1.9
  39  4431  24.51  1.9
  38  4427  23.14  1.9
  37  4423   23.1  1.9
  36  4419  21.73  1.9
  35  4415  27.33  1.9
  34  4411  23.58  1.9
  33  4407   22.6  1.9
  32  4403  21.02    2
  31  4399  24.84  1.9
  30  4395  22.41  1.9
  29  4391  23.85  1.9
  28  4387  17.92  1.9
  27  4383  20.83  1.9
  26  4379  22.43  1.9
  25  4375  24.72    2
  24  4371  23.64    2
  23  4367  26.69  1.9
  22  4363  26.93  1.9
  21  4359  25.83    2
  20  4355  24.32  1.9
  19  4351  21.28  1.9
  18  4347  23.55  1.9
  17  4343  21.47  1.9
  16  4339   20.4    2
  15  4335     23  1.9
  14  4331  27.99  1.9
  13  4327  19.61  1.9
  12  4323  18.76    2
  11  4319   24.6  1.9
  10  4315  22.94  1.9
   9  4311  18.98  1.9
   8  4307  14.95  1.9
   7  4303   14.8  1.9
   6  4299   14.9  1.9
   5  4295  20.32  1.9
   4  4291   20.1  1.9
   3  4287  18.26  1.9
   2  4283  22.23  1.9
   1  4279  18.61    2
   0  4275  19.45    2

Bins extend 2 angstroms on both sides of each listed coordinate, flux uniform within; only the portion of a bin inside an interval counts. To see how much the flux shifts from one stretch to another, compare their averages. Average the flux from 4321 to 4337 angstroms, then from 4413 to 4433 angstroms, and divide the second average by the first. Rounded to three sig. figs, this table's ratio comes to 1.07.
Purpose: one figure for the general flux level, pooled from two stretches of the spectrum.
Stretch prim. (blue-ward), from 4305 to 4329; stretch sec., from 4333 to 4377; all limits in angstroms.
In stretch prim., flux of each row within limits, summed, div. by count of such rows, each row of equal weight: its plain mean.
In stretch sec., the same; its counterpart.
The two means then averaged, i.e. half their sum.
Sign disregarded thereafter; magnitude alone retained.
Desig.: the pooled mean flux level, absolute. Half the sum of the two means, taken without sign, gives 21.9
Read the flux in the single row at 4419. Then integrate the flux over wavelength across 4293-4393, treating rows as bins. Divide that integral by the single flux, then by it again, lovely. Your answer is 5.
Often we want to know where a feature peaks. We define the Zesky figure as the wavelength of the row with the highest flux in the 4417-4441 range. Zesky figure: 4435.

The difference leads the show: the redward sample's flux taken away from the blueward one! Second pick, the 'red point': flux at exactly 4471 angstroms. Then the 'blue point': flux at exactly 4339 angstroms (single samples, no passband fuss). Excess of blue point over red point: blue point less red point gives -6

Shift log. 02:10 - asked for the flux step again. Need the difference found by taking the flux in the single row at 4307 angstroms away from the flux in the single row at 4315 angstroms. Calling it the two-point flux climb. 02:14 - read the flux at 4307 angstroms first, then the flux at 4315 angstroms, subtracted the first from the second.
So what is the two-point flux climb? 8.0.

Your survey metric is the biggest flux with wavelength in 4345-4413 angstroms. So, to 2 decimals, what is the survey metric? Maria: 26.93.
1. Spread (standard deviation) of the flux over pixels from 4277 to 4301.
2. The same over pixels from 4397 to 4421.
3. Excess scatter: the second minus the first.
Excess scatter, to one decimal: -0.2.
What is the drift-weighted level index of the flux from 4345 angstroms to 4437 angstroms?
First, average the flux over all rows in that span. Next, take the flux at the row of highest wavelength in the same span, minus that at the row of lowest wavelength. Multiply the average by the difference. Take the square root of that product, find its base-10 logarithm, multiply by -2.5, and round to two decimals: -1.98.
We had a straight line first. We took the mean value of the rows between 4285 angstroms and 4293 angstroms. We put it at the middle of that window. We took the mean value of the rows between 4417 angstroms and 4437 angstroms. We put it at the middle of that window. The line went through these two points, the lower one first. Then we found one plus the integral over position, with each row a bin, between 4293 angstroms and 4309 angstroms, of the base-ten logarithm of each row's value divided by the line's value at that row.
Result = -0.36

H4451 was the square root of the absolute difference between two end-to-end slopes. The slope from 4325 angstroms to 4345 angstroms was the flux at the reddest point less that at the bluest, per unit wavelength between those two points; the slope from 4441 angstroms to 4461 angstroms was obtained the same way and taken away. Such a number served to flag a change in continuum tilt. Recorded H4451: 0.45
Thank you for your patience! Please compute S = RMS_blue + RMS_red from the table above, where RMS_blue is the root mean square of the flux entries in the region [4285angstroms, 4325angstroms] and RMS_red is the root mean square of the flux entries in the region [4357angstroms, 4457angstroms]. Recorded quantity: 43.2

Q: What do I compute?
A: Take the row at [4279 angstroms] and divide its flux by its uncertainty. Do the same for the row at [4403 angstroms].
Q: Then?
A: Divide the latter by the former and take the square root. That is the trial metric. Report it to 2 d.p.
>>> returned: 1.06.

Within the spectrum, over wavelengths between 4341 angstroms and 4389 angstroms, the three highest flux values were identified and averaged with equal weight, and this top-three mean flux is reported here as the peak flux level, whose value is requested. 26.5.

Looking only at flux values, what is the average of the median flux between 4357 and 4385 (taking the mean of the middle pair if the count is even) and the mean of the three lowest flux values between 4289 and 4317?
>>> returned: 19.8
